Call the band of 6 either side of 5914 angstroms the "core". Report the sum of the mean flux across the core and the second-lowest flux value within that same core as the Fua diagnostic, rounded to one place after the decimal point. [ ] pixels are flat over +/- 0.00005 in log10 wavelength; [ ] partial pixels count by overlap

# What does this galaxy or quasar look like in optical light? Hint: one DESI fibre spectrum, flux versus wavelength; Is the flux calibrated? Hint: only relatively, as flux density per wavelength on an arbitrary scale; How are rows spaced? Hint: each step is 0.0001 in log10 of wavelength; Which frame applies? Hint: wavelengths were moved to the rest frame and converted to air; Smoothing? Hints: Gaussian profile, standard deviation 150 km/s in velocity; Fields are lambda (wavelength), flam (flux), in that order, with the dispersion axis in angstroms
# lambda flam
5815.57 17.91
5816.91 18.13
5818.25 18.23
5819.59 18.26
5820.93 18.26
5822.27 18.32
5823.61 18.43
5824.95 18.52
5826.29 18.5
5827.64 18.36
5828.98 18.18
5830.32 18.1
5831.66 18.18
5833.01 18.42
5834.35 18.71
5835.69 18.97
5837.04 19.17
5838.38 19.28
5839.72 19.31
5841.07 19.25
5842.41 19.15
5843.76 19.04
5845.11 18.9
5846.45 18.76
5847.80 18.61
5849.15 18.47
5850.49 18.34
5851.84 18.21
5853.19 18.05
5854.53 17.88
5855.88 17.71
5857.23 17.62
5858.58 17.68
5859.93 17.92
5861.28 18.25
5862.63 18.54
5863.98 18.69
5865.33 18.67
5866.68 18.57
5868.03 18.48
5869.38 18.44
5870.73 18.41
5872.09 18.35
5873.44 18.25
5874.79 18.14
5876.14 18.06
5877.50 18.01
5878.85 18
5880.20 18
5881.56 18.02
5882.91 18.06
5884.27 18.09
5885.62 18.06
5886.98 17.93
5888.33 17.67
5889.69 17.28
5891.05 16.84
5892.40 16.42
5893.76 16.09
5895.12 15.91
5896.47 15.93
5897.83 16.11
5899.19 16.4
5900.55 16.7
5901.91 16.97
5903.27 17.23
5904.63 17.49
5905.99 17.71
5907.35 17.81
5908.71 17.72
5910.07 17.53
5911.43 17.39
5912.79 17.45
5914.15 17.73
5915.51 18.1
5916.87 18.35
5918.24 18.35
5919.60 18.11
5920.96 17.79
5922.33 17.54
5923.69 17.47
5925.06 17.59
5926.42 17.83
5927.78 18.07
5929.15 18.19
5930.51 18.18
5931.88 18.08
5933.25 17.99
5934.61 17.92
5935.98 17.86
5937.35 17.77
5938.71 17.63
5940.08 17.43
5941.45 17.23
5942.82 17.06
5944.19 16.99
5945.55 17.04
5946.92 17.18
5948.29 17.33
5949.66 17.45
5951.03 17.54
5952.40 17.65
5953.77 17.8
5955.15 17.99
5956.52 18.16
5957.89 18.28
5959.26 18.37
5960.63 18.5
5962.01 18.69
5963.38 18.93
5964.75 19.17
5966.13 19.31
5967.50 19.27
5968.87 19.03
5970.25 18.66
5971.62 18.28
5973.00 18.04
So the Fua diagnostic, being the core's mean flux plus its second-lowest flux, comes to 35.3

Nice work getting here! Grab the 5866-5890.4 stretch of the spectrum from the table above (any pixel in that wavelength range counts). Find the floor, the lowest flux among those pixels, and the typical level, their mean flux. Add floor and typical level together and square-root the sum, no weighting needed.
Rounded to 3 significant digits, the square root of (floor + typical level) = 5.95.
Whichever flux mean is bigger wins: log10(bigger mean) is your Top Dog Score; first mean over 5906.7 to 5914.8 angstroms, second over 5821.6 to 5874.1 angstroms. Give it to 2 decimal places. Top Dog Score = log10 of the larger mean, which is 1.27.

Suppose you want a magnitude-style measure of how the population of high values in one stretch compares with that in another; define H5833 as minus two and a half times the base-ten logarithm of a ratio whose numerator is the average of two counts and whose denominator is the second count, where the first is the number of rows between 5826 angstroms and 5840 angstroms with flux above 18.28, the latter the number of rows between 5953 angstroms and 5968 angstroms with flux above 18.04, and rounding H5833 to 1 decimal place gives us 0.1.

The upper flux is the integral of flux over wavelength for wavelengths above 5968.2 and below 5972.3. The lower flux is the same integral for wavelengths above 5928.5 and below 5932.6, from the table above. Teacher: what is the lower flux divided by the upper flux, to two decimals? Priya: 0.97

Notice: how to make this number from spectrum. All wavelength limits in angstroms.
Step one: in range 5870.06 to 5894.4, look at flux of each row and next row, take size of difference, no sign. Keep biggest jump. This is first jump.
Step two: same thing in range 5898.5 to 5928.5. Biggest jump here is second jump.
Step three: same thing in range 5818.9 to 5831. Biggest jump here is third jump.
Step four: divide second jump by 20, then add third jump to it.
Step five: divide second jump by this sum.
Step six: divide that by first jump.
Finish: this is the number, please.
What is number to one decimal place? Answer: 4.2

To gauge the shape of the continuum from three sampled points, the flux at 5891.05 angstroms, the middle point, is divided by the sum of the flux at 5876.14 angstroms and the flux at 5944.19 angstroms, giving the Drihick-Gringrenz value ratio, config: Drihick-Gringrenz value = 0.48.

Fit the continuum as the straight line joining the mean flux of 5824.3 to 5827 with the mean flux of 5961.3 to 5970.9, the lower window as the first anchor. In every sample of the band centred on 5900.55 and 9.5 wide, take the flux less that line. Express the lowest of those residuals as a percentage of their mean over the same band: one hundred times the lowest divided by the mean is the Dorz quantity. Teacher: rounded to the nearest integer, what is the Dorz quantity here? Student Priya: 136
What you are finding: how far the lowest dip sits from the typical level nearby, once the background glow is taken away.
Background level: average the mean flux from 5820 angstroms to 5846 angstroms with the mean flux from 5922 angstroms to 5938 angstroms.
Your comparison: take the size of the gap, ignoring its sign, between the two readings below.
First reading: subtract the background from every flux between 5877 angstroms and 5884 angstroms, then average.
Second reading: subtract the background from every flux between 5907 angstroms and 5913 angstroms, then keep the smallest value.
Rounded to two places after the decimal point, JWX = 0.63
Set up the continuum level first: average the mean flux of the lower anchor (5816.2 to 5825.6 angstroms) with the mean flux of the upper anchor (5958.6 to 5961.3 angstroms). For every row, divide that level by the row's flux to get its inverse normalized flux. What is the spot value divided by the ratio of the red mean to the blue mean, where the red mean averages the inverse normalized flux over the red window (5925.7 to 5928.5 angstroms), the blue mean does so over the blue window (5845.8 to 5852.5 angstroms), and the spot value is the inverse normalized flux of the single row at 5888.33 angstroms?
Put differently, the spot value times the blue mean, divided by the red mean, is 1.01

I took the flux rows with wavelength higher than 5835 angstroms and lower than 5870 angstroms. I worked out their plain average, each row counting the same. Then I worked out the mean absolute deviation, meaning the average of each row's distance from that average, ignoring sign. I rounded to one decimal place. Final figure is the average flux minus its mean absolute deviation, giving 18.1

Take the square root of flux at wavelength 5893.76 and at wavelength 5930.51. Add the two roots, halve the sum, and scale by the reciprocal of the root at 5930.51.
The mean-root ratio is 0.97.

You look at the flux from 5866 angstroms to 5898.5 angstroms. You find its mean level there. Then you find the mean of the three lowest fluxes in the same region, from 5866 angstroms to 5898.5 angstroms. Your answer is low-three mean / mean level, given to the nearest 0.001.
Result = 0.906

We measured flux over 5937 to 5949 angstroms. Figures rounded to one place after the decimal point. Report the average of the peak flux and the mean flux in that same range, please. 17.5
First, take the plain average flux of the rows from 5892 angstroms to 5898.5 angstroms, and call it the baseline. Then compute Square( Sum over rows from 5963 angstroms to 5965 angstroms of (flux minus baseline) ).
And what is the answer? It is 35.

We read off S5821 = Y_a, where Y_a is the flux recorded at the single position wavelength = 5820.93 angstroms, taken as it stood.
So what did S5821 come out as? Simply 18.26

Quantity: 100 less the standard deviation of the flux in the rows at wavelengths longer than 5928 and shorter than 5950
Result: 99.6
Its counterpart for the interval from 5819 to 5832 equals 99.9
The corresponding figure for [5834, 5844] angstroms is 99.8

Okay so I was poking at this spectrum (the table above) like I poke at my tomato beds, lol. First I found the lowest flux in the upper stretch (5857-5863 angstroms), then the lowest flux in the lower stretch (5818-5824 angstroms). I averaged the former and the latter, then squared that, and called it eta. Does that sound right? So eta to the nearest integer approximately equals 321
